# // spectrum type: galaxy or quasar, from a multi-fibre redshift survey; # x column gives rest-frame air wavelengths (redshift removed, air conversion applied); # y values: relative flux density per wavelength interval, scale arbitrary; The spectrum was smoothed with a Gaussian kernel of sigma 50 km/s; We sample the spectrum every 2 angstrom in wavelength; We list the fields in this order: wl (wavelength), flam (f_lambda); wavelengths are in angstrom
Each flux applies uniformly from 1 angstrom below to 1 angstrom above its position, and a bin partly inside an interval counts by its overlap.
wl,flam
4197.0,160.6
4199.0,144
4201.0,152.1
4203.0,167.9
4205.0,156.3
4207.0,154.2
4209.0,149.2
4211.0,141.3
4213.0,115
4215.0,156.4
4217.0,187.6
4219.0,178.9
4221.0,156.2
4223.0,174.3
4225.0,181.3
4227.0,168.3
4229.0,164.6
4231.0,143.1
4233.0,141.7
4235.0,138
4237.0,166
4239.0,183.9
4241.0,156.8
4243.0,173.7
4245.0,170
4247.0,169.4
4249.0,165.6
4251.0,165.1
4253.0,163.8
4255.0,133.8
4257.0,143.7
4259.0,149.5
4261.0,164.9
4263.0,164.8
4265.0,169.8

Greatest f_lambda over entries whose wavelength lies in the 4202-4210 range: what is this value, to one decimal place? 167.9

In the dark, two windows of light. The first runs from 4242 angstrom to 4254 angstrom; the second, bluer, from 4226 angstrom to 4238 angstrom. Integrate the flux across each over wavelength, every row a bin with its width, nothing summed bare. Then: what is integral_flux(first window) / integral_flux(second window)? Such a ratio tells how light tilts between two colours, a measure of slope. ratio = 1.09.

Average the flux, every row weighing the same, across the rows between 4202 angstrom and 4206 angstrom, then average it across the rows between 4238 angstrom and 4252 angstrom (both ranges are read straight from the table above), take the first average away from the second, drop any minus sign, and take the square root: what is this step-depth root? 2.7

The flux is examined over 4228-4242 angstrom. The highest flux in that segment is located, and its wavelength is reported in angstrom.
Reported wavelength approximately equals 4239.0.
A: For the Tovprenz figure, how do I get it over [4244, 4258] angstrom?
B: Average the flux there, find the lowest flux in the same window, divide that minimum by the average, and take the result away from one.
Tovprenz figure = 0.157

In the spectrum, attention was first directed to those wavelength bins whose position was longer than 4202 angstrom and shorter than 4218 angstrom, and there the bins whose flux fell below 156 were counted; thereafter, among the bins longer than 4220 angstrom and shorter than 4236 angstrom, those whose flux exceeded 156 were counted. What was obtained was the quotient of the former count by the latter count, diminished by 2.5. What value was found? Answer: -1.70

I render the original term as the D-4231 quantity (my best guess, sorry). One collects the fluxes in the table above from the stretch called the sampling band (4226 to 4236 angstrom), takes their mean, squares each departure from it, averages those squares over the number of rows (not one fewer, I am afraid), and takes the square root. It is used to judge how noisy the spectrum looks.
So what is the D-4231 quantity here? 13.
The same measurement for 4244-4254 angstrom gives 2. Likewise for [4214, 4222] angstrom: 14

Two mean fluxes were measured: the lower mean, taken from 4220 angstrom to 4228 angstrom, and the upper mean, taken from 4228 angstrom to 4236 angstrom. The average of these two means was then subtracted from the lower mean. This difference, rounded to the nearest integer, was 12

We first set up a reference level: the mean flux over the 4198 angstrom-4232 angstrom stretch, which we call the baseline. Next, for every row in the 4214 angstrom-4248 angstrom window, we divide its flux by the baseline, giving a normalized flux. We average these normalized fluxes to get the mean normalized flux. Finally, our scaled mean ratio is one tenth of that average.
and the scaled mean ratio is 0.104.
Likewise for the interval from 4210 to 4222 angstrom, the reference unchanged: 0.098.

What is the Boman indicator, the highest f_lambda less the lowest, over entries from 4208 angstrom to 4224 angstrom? 73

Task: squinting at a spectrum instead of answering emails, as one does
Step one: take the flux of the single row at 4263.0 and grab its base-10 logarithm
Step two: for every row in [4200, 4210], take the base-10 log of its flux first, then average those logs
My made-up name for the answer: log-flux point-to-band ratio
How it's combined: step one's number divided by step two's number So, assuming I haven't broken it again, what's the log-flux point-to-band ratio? 1.01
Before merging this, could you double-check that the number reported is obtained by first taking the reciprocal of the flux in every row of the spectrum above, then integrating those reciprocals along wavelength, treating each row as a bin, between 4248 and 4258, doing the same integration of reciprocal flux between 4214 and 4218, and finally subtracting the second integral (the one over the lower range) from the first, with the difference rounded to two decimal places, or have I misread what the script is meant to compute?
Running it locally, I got 0.04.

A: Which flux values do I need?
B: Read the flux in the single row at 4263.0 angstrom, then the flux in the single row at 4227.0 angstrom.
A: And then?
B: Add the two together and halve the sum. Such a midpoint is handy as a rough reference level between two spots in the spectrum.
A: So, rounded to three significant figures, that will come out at 167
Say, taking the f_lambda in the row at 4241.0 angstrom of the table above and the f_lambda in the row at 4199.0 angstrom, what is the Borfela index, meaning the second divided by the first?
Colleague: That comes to 0.92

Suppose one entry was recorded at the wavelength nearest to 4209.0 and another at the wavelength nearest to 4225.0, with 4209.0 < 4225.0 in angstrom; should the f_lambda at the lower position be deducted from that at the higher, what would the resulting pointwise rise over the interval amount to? 32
